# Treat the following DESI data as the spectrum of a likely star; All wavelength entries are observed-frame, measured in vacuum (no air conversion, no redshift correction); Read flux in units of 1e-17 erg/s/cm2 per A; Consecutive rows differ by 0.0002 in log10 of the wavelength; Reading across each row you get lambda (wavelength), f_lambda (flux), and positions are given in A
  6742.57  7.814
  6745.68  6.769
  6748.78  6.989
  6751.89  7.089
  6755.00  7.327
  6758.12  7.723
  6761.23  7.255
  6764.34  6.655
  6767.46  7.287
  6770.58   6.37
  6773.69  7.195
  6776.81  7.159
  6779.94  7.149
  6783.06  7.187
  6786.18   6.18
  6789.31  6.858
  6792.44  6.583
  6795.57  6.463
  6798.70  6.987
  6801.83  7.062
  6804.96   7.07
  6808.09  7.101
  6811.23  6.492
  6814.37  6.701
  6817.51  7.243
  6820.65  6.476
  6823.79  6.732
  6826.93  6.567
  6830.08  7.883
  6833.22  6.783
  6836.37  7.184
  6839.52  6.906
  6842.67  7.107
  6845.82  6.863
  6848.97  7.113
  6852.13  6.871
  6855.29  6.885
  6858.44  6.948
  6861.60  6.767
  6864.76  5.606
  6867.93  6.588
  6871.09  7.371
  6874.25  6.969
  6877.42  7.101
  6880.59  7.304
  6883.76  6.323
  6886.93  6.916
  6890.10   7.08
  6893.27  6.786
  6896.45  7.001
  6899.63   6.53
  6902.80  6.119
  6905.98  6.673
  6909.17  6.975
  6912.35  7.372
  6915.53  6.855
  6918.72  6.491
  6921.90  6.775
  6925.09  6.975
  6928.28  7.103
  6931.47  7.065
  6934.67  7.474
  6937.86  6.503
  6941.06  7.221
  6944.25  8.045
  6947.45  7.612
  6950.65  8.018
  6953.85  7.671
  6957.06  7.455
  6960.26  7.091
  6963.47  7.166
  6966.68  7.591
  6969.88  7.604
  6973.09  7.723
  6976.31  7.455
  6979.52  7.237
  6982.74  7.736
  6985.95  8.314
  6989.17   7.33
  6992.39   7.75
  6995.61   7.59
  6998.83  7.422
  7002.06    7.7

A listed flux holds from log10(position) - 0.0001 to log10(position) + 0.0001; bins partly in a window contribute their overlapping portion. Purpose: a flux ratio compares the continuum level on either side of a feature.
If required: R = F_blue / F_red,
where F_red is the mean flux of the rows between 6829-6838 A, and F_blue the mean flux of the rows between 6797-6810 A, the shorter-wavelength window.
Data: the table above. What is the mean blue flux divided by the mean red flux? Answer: 0.97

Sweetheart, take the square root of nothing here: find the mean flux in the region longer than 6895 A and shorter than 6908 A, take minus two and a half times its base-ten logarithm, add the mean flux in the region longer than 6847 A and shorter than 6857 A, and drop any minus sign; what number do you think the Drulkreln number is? 4.91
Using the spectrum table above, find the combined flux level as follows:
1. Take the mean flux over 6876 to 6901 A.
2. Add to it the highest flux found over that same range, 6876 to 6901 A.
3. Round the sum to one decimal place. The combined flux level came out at 14.2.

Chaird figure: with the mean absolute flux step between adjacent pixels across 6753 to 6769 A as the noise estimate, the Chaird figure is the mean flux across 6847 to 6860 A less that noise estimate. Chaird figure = 6.43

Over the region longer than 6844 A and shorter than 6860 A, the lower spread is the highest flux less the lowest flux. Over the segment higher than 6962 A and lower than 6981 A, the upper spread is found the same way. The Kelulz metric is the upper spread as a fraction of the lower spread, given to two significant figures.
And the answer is 2.2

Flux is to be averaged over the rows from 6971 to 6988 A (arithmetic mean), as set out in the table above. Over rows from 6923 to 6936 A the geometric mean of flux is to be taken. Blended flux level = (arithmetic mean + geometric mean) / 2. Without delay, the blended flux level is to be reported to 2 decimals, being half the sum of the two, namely 7.42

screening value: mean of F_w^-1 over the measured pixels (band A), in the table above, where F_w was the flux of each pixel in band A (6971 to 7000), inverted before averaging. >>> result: 0.131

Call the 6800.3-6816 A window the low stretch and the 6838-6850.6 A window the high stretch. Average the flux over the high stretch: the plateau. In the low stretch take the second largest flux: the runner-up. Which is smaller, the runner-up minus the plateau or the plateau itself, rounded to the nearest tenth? 0.1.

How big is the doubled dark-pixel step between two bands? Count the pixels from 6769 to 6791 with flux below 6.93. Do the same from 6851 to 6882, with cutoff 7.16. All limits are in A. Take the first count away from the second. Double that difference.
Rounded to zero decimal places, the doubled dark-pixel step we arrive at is 10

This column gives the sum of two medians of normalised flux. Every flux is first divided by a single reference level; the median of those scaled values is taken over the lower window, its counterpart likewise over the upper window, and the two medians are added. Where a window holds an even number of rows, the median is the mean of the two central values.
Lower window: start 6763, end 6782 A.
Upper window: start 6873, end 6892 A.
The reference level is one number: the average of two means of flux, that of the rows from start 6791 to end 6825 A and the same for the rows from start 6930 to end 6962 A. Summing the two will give 1.99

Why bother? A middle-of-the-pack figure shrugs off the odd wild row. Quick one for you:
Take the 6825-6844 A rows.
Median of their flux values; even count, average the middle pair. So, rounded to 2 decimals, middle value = 7.01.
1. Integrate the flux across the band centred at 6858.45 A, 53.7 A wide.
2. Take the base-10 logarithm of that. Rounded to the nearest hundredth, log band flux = 2.57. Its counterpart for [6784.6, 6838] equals 2.56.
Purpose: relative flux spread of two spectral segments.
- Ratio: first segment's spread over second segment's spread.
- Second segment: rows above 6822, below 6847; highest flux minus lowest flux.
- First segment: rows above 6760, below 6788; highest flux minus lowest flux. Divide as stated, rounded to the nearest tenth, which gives 0.8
